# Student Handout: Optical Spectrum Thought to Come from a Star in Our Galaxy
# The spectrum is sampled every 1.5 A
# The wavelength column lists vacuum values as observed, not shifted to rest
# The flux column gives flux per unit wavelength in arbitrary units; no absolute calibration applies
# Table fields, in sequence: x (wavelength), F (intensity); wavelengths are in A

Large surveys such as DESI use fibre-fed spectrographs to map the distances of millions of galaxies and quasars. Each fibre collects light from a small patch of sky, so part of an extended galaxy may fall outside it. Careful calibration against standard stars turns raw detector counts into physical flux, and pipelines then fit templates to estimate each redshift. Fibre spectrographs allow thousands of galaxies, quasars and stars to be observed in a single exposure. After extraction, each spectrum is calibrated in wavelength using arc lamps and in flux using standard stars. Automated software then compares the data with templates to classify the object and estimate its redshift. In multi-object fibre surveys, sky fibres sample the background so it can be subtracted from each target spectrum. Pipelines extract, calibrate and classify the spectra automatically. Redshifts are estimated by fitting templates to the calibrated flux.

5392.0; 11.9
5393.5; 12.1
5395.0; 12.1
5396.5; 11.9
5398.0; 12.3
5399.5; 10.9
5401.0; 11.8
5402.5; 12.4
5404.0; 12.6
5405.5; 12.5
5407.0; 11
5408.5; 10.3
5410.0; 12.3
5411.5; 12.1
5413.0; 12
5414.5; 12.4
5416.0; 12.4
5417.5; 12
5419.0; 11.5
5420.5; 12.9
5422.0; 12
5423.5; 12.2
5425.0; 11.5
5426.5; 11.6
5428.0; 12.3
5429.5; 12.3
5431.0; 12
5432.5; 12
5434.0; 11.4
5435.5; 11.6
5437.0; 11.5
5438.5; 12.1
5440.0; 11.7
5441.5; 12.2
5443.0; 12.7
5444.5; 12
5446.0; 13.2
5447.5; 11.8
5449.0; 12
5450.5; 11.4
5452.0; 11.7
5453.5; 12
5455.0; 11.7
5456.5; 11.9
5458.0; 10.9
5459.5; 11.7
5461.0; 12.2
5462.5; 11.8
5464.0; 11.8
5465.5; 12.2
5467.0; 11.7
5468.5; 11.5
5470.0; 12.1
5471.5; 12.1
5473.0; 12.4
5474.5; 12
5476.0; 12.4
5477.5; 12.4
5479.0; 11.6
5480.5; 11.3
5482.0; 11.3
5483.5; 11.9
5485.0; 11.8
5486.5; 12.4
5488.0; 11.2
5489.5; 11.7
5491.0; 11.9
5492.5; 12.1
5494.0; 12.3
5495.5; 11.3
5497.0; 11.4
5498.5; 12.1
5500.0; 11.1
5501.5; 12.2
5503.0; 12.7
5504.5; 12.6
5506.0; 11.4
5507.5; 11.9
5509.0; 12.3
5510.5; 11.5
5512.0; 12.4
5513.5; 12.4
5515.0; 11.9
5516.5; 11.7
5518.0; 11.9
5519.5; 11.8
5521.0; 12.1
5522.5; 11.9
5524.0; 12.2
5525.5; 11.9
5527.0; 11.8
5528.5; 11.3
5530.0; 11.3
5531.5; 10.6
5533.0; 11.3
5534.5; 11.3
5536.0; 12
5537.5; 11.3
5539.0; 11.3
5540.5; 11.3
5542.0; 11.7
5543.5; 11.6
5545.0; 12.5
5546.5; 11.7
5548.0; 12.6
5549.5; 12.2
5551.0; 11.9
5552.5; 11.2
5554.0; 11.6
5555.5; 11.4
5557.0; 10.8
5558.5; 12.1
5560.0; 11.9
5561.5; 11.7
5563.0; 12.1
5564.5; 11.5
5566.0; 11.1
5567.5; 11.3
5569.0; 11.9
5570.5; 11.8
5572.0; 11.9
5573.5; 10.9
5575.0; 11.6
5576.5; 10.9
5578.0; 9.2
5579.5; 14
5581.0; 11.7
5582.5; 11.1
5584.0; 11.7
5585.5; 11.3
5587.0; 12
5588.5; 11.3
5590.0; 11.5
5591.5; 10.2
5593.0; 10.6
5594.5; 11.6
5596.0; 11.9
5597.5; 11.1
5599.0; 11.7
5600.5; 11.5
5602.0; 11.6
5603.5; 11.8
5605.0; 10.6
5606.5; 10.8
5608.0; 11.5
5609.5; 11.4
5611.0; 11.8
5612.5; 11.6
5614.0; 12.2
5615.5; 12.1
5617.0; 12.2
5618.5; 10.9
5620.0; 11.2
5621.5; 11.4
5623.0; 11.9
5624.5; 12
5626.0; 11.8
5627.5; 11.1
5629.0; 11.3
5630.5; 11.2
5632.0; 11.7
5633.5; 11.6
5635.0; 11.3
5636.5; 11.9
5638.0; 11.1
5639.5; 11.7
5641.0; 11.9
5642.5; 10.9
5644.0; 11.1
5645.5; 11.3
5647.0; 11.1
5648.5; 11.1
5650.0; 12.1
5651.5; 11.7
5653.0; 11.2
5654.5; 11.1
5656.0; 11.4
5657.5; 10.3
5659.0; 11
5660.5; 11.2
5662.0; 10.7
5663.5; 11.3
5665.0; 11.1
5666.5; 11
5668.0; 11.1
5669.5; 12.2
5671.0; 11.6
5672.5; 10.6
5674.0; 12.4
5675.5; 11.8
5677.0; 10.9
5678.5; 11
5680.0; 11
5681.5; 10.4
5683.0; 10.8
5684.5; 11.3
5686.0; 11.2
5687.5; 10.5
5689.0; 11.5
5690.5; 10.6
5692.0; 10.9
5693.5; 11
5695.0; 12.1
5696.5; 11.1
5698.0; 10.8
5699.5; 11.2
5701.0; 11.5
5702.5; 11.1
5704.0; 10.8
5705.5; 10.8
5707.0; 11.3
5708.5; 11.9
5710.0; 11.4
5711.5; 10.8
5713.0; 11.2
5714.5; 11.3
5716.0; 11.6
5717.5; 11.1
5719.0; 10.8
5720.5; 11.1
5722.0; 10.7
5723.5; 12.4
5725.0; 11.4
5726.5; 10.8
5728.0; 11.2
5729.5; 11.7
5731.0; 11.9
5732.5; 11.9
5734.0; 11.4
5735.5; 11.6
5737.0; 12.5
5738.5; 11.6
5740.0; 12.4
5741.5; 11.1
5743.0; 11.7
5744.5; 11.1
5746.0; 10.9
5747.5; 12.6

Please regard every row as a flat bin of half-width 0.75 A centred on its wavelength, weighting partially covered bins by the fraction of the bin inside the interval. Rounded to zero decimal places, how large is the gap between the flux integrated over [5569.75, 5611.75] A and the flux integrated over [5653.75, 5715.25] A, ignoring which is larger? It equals 207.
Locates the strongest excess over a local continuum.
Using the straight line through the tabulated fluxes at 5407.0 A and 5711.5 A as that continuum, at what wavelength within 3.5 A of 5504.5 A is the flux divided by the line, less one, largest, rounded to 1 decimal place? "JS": 5503.0 A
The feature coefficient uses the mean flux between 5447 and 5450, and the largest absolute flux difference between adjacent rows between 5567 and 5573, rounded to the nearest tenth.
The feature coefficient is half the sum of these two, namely 6.2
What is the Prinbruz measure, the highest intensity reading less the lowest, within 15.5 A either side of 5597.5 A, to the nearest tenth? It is 1.8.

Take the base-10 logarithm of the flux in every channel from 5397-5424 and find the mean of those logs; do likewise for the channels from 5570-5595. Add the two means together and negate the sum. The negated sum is -2.13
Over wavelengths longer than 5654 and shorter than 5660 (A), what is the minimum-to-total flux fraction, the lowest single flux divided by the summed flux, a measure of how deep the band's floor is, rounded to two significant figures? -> 0.24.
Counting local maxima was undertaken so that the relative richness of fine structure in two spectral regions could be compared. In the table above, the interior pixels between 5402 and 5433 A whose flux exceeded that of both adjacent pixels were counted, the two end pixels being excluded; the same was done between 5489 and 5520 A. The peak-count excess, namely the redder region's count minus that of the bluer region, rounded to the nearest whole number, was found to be 1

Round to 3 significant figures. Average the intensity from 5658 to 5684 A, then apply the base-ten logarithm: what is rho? 1.05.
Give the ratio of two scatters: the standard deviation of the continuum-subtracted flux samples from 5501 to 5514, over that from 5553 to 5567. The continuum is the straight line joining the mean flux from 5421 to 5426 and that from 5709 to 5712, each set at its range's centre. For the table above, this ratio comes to 1.0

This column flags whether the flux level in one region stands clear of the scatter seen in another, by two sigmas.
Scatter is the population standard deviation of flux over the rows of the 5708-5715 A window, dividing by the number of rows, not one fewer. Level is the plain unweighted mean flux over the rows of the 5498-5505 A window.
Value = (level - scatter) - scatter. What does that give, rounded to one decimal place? 11.4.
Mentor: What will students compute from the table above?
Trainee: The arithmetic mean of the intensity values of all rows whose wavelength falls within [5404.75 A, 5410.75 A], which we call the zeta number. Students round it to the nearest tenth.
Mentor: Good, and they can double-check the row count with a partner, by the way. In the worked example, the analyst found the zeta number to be 11.5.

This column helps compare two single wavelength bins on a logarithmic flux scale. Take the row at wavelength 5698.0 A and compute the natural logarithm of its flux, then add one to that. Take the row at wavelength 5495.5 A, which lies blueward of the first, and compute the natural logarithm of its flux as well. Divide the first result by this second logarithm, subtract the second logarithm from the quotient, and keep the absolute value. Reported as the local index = 1.03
